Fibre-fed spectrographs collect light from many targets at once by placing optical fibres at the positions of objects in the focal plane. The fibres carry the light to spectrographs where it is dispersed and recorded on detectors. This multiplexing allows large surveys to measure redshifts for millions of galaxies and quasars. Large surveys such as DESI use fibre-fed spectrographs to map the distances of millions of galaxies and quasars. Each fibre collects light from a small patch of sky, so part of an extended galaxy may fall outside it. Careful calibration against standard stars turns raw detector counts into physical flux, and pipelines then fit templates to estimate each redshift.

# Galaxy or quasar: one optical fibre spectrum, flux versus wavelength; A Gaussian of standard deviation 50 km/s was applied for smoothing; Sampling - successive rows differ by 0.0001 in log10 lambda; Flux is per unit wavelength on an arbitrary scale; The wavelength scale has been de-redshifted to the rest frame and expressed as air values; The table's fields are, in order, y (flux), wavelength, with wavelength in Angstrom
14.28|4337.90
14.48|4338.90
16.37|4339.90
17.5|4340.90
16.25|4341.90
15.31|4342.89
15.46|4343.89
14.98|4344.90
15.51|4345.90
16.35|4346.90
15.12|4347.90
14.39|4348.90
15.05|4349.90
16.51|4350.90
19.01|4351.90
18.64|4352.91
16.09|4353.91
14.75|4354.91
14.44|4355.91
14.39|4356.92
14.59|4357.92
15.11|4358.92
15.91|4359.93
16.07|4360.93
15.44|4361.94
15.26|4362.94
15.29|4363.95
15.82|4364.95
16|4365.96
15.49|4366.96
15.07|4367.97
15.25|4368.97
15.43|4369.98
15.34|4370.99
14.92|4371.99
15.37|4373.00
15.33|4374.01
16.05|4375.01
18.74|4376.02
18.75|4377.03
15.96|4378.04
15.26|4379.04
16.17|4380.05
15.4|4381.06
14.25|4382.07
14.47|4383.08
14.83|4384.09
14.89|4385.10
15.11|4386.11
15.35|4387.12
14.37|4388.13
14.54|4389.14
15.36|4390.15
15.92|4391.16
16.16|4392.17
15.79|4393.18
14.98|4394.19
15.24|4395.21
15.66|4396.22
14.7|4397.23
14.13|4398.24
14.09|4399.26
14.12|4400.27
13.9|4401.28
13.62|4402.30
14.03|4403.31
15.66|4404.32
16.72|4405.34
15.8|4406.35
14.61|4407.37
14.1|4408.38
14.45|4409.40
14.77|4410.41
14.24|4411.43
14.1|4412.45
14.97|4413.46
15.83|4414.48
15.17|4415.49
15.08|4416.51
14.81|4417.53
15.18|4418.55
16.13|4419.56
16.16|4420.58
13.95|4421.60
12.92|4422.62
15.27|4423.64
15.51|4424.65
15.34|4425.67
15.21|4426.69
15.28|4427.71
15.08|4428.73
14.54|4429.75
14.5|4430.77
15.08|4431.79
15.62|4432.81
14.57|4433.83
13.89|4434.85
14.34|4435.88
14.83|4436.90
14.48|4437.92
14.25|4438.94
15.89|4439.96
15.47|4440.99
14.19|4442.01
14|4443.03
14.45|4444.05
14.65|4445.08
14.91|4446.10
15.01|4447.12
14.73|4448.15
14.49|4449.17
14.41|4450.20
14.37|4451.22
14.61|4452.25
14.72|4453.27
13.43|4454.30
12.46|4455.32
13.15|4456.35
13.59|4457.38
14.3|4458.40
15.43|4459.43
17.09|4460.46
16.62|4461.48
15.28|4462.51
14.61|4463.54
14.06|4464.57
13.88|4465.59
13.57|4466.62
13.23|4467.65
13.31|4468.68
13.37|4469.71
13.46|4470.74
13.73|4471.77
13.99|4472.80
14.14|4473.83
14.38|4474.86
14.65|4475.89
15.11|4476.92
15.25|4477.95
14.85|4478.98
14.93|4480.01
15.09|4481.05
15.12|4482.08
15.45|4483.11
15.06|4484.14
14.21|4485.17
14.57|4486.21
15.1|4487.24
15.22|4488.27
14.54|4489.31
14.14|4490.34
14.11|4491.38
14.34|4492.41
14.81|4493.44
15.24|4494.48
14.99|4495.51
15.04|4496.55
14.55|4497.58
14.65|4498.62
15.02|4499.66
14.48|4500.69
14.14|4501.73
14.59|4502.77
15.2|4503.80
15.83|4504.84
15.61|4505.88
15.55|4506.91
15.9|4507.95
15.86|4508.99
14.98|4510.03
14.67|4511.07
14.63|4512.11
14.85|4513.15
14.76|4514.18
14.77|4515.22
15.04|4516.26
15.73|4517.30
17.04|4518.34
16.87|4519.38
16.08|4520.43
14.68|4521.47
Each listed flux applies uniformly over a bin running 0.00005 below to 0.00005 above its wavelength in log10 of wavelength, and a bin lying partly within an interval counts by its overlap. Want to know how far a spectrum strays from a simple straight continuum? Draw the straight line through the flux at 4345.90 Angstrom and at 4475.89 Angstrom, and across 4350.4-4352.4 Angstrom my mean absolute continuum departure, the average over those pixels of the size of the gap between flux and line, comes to 2.29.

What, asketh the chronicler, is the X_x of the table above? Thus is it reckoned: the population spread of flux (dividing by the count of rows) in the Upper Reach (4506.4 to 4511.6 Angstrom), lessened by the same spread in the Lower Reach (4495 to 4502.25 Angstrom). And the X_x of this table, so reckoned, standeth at 0.2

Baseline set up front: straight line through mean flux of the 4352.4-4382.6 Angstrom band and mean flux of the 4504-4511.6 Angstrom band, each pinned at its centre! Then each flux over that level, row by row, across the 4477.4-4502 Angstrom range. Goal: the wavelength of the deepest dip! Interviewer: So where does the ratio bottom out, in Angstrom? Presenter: 4491.38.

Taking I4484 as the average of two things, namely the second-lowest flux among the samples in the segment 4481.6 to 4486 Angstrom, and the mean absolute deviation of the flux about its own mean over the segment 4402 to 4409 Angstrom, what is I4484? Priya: 8.01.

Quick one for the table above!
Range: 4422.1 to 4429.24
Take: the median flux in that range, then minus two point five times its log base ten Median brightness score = -2.96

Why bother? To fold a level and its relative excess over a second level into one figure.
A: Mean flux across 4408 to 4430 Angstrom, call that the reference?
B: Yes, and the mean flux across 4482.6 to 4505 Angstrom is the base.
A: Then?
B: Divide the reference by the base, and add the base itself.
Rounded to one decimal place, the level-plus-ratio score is 15.8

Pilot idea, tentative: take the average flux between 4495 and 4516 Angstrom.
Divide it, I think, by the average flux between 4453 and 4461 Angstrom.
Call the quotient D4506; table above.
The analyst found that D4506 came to 1.05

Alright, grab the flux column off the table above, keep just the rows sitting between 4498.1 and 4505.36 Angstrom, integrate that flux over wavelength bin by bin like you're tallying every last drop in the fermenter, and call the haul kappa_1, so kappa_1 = 108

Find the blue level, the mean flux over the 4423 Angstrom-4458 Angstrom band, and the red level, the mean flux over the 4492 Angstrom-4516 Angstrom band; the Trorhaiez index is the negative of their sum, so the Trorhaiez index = -29.6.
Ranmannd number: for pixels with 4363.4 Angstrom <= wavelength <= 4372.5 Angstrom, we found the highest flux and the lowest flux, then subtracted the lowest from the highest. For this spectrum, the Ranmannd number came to 1.1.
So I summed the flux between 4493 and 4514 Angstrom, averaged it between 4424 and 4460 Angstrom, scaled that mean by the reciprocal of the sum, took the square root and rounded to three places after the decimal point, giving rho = 0.220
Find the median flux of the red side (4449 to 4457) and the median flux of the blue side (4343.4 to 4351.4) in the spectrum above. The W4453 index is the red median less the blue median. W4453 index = -0.90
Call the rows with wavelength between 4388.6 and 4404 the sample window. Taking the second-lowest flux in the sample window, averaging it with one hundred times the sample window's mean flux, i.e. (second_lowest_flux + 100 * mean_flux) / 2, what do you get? 748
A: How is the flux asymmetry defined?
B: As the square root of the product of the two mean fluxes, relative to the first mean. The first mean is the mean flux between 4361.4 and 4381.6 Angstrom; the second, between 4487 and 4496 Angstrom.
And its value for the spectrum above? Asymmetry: 0.96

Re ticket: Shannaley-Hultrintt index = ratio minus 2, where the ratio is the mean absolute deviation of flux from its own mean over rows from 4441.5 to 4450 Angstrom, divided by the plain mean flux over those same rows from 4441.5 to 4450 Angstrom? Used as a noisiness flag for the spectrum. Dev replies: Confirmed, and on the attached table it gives -1.98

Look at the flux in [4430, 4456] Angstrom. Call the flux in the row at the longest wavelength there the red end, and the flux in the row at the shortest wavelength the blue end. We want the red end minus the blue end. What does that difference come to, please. -2.0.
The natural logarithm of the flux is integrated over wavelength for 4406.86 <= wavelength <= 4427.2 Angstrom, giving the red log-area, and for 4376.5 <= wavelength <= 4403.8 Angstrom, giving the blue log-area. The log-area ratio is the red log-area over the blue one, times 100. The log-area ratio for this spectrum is 74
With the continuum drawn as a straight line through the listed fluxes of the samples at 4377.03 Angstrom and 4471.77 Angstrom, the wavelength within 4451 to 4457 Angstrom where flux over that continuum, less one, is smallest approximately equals 4455.32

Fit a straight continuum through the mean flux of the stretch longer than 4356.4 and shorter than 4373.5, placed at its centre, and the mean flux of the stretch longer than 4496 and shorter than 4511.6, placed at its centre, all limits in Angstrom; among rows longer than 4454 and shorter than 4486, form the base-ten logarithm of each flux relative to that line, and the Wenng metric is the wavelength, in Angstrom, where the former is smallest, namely 4455.32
